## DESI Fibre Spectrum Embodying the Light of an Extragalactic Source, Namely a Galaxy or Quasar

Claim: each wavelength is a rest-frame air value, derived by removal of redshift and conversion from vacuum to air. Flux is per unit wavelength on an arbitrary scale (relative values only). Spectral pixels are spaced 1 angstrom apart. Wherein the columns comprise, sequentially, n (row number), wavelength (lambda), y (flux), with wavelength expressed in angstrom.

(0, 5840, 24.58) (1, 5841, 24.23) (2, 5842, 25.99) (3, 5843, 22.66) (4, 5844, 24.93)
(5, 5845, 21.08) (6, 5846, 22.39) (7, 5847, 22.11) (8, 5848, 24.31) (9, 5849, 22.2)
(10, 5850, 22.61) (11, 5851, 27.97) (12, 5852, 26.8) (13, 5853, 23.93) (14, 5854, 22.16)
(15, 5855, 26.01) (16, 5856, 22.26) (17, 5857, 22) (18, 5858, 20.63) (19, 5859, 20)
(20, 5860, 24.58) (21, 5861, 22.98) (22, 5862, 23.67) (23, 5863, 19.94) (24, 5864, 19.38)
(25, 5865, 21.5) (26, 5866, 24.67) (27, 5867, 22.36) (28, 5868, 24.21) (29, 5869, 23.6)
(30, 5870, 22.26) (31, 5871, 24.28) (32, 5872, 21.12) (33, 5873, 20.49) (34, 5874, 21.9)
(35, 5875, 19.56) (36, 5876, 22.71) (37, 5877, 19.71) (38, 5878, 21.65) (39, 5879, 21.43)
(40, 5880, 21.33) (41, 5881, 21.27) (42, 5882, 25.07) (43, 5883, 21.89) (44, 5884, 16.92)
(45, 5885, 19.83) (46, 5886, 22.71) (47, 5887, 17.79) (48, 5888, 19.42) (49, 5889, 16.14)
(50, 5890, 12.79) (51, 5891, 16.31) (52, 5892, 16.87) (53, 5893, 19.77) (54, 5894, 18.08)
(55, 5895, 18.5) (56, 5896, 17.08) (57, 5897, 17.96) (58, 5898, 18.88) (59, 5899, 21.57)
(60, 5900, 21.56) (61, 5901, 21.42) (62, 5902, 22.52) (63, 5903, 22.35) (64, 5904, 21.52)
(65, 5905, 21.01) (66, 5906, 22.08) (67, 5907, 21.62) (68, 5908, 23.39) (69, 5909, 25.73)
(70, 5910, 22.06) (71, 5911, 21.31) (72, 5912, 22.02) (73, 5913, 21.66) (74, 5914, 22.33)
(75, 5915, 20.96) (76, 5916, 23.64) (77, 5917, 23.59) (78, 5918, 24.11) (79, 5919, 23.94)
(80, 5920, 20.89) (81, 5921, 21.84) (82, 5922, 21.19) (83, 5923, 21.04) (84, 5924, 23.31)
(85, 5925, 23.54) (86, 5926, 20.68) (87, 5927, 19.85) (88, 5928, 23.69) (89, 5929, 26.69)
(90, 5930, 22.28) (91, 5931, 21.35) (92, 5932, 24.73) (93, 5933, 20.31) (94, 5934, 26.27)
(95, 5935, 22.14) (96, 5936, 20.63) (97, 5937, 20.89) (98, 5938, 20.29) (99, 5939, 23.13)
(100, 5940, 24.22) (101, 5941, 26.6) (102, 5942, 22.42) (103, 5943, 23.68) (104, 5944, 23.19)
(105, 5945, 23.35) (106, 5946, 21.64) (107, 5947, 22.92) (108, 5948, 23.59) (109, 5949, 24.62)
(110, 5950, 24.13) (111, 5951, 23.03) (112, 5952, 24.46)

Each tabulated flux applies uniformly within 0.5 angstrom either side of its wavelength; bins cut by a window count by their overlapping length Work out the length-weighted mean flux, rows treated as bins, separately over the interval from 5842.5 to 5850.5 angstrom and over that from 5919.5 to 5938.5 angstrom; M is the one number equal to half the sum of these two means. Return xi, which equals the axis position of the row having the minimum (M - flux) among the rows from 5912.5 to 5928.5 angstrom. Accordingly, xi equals 5918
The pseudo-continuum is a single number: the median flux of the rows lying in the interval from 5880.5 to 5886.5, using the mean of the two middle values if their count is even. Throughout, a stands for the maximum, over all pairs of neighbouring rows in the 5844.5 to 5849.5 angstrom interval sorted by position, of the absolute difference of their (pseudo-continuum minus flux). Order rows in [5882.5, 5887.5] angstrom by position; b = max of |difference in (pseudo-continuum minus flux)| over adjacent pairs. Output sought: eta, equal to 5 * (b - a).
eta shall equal 14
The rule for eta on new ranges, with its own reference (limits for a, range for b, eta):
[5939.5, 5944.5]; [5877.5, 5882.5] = -2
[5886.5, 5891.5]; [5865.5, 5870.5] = -6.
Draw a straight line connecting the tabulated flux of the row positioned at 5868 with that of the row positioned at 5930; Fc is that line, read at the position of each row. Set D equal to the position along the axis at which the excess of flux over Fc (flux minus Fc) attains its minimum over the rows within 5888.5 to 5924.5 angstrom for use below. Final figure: 5890 angstrom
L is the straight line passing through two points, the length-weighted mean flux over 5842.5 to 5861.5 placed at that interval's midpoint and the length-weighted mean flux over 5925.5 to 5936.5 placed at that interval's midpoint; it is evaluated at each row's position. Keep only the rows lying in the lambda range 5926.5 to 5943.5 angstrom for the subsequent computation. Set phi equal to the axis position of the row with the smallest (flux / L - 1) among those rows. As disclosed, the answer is 5927 angstrom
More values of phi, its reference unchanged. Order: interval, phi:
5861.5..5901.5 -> 5890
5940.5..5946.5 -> 5946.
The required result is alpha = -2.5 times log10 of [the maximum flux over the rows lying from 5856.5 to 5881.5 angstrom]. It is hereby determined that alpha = -3.48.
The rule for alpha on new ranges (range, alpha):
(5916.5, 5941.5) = -3.57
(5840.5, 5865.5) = -3.62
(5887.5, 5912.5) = -3.53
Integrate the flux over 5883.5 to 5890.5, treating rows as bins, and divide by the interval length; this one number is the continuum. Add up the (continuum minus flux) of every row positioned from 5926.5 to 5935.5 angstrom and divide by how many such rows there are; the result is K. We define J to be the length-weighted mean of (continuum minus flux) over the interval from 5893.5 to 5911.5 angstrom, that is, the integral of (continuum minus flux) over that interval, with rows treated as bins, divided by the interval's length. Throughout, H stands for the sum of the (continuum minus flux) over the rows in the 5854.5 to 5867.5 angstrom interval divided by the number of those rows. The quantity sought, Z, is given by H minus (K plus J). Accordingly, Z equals 3.8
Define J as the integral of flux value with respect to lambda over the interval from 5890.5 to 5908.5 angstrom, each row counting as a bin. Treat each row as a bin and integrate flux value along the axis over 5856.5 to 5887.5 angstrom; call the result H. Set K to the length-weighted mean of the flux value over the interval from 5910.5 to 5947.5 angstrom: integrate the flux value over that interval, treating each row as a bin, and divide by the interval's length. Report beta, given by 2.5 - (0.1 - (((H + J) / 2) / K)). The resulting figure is 25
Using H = 671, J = 362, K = 22.6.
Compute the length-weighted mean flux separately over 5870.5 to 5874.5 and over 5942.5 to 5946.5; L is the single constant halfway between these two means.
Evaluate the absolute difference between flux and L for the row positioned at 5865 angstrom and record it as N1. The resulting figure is 0.96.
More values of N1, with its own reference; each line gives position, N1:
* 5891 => 6.15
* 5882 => 2.61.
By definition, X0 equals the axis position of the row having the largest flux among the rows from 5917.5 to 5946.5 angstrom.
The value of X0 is 5929 angstrom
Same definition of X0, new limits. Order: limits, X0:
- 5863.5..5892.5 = 5882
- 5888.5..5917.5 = 5909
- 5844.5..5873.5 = 5851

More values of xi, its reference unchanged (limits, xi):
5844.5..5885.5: 5851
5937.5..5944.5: 5941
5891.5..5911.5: 5909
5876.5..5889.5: 5882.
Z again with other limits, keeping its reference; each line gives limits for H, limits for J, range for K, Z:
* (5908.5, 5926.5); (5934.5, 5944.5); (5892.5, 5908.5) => 2.9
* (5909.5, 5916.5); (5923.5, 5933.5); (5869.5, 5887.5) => 3.9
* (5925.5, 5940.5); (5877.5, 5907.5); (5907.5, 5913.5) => 2.2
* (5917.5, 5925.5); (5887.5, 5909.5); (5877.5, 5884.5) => 0.8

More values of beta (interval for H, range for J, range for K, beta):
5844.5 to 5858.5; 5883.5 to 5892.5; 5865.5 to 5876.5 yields 13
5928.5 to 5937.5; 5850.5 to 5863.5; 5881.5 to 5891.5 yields 16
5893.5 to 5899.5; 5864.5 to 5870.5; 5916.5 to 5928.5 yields 8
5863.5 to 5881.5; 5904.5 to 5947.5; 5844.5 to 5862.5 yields 32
